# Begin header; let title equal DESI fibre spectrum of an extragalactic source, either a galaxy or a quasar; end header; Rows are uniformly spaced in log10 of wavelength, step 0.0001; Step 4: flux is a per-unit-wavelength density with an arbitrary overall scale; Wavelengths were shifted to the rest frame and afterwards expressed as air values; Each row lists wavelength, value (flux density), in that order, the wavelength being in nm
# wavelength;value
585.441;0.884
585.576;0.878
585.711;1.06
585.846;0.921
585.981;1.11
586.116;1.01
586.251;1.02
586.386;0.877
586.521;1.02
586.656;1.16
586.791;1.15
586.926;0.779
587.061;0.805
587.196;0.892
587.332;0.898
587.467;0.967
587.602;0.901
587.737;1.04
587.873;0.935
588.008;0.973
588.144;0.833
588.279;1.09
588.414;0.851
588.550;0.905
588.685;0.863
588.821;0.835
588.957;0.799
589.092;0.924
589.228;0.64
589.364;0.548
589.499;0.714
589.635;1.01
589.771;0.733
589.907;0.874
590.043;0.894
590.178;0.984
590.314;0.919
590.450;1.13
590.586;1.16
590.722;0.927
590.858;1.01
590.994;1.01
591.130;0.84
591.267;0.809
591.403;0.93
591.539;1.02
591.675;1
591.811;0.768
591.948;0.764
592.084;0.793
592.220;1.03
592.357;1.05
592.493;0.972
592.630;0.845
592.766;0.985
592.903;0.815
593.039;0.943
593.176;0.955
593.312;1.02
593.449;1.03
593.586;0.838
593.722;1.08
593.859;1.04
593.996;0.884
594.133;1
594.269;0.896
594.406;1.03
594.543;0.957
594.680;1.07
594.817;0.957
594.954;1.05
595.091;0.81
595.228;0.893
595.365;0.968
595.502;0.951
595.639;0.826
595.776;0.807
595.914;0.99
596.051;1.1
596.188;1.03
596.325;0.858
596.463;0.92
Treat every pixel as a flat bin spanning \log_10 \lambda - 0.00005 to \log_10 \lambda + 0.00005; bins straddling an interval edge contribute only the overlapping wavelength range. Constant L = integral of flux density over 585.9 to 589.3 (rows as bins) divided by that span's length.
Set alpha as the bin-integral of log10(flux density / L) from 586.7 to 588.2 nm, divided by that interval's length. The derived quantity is -0.003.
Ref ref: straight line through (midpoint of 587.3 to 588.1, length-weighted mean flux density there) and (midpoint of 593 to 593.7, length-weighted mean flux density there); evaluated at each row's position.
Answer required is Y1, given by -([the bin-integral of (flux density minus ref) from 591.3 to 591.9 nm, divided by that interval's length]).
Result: 0.045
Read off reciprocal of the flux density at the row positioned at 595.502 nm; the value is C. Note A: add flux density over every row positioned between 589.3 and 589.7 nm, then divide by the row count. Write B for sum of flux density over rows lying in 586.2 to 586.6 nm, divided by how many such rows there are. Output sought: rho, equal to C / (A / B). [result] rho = 1.35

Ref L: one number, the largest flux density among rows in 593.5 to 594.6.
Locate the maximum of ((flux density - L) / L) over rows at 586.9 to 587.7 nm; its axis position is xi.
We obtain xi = 587.467 nm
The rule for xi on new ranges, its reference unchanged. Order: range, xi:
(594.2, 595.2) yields 594.680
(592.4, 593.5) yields 593.449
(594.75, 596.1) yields 596.051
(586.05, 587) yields 586.656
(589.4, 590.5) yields 590.450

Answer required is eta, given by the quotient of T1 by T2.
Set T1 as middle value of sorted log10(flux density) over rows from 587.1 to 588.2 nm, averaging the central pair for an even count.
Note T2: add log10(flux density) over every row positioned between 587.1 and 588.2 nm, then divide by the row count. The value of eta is 1.1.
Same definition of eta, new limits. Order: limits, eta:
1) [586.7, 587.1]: 2.0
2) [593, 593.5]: 0.9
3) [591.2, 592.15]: 1.4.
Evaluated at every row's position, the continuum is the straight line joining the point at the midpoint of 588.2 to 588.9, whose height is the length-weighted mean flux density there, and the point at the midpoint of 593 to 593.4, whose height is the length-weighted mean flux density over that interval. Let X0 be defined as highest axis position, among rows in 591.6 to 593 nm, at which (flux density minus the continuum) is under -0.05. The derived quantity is 592.903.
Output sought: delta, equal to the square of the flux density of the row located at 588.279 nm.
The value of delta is 1.19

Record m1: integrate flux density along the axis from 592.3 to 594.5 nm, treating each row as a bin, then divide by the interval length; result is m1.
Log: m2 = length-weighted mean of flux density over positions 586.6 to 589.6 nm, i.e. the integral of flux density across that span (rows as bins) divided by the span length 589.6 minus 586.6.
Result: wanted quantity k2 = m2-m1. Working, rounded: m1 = 0.961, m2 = 0.887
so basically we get -0.07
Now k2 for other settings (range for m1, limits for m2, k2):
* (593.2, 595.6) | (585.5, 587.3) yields 0.01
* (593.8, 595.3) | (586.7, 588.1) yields -0.03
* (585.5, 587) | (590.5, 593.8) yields -0.05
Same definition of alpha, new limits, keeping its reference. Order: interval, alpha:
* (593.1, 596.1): 0.012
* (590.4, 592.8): 0.003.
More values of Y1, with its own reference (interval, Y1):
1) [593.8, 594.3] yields 0.010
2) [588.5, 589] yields 0.103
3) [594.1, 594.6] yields 0.000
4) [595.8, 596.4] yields -0.006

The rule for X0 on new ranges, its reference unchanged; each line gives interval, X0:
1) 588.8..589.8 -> 589.771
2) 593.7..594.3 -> 594.269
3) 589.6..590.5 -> 589.907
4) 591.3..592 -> 591.948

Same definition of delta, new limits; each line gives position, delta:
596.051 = 1.21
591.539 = 1.04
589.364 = 0.30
